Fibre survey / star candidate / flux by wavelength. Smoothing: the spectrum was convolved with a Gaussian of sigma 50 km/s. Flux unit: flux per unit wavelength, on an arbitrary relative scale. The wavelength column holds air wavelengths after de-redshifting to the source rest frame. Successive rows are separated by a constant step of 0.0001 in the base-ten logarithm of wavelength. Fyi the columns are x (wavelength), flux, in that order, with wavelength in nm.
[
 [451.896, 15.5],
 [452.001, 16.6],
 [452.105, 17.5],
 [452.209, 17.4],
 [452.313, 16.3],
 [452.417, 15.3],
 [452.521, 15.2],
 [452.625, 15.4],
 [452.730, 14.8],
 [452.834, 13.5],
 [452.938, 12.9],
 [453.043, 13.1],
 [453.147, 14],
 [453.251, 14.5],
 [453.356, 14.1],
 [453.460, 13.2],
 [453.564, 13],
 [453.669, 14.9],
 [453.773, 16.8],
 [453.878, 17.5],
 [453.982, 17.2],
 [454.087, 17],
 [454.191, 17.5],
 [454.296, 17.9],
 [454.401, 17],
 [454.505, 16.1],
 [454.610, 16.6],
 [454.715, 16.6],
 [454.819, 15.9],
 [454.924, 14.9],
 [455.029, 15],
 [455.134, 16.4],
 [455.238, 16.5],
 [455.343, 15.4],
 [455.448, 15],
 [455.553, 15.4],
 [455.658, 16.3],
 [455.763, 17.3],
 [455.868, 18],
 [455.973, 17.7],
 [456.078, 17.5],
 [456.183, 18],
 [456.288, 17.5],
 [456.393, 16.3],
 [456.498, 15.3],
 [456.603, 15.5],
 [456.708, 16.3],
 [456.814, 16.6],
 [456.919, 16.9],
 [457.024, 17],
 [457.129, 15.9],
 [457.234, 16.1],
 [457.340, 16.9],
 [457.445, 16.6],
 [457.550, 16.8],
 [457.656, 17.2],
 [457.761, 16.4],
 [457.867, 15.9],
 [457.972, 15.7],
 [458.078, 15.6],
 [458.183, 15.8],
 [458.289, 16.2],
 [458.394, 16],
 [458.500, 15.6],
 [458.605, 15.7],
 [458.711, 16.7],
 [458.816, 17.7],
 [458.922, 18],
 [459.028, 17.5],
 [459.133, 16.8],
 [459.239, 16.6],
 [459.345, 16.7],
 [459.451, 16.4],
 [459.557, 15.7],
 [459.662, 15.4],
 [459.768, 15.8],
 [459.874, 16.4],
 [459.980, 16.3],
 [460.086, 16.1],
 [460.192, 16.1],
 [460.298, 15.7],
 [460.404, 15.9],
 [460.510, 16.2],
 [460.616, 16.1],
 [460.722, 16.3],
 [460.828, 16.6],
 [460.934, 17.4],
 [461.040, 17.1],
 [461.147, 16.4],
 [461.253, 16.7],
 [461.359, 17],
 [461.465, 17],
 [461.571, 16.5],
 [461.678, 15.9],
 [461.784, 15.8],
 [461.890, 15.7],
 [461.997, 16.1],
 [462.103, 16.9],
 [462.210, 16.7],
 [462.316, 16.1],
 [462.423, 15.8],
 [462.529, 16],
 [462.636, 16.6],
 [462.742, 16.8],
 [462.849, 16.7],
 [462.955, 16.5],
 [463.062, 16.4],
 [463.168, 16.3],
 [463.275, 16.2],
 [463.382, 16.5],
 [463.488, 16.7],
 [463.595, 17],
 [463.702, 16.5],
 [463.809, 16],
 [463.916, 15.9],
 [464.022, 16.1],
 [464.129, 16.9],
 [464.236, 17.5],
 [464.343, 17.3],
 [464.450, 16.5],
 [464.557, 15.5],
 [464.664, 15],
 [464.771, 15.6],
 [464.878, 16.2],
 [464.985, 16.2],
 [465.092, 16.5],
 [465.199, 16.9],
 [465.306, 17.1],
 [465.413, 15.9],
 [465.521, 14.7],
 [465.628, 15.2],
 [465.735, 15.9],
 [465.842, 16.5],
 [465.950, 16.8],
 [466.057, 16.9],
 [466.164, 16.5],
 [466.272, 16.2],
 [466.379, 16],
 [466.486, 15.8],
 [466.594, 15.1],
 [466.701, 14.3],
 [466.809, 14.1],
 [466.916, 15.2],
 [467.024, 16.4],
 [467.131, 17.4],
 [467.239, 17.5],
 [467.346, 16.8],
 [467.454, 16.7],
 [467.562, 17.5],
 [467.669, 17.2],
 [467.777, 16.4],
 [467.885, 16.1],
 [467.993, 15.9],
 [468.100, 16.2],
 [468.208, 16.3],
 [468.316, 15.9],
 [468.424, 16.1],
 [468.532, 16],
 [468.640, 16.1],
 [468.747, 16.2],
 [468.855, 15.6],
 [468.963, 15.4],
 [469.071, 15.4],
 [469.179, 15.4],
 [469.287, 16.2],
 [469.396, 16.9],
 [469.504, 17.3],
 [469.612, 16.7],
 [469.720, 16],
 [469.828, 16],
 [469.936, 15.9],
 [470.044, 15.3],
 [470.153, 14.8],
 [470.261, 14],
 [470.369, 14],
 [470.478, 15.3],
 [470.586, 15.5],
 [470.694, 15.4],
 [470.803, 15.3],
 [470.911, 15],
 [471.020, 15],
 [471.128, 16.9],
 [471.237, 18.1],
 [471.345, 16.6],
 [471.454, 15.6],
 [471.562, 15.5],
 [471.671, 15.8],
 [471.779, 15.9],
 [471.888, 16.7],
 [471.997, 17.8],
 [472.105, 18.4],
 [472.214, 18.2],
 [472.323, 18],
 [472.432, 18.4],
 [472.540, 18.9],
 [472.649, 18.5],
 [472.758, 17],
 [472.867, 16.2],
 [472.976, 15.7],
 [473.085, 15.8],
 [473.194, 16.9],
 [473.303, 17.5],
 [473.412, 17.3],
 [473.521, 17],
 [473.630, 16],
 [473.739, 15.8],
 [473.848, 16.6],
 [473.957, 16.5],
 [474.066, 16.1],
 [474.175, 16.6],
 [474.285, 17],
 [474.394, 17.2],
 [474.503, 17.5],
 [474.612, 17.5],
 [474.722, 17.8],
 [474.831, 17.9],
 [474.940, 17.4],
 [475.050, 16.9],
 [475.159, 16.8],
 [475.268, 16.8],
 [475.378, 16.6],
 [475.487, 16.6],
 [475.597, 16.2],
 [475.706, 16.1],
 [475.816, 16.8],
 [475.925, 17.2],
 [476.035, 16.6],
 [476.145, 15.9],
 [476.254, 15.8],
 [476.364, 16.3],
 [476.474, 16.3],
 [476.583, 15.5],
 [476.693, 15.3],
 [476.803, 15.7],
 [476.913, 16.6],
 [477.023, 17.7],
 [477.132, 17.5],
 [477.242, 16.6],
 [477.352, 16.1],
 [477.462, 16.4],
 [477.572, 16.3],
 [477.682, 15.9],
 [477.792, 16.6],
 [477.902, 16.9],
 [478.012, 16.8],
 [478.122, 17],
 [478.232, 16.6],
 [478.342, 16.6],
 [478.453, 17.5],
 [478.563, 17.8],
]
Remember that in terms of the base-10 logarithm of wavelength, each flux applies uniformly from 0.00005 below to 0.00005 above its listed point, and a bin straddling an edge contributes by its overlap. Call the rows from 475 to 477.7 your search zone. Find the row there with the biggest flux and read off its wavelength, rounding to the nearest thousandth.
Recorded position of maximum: 477.023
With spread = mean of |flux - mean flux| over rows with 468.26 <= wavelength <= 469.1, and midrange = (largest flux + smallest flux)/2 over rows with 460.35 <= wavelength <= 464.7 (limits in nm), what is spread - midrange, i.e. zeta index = -16.0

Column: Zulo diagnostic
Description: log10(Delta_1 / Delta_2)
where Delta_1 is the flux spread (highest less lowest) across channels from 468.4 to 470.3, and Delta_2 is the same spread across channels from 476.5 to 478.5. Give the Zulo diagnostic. 0.14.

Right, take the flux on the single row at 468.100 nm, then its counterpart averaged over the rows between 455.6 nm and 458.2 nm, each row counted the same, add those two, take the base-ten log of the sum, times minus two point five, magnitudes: -3.79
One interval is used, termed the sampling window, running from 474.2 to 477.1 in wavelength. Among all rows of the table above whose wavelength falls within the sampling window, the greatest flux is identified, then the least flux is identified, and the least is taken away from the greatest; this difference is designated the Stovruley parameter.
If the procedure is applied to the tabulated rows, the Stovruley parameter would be 2.6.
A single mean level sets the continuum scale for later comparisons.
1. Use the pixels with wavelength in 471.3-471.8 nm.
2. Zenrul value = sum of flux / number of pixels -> 15.9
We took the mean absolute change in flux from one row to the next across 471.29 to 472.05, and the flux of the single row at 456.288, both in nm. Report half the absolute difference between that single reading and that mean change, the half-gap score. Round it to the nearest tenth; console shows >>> 8.5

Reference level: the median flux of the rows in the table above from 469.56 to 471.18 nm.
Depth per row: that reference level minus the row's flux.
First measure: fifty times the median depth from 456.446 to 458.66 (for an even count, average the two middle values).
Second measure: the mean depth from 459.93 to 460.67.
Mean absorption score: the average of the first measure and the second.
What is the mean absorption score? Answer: -20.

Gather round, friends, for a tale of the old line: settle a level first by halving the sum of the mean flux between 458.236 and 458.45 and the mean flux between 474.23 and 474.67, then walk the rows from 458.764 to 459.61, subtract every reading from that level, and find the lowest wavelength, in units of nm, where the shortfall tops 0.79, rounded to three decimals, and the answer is 459.557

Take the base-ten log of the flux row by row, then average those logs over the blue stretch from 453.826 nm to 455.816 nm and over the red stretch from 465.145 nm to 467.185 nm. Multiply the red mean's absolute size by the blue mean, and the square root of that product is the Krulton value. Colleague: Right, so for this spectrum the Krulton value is 1.21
